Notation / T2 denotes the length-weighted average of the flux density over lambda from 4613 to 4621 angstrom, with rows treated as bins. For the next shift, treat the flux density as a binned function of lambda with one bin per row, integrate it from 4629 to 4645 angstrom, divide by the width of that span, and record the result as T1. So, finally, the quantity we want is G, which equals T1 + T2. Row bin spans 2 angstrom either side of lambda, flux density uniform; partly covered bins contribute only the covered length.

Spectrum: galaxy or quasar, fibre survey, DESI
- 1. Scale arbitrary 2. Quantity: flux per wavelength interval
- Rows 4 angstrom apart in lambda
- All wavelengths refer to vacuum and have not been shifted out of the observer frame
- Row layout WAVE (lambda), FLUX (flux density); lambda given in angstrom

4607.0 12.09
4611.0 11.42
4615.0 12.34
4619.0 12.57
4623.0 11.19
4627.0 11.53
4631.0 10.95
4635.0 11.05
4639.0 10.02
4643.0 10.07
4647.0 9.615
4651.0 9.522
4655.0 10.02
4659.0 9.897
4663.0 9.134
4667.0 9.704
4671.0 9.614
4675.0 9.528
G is 23.0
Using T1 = 10.5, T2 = 12.5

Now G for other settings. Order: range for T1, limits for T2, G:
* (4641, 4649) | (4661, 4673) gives 19.3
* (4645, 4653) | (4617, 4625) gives 21.4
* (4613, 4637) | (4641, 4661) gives 21.4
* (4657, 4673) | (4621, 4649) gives 20.2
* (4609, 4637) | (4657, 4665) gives 21.1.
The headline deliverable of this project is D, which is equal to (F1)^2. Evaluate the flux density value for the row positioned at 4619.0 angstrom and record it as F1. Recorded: 158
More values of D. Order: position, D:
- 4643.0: 101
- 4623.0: 125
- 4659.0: 98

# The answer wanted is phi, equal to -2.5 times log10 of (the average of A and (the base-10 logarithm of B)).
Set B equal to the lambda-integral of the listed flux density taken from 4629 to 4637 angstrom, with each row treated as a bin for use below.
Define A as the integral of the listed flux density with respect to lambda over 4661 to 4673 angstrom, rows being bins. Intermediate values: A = 114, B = 88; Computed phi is -4.4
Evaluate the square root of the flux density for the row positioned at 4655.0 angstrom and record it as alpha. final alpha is 3.17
